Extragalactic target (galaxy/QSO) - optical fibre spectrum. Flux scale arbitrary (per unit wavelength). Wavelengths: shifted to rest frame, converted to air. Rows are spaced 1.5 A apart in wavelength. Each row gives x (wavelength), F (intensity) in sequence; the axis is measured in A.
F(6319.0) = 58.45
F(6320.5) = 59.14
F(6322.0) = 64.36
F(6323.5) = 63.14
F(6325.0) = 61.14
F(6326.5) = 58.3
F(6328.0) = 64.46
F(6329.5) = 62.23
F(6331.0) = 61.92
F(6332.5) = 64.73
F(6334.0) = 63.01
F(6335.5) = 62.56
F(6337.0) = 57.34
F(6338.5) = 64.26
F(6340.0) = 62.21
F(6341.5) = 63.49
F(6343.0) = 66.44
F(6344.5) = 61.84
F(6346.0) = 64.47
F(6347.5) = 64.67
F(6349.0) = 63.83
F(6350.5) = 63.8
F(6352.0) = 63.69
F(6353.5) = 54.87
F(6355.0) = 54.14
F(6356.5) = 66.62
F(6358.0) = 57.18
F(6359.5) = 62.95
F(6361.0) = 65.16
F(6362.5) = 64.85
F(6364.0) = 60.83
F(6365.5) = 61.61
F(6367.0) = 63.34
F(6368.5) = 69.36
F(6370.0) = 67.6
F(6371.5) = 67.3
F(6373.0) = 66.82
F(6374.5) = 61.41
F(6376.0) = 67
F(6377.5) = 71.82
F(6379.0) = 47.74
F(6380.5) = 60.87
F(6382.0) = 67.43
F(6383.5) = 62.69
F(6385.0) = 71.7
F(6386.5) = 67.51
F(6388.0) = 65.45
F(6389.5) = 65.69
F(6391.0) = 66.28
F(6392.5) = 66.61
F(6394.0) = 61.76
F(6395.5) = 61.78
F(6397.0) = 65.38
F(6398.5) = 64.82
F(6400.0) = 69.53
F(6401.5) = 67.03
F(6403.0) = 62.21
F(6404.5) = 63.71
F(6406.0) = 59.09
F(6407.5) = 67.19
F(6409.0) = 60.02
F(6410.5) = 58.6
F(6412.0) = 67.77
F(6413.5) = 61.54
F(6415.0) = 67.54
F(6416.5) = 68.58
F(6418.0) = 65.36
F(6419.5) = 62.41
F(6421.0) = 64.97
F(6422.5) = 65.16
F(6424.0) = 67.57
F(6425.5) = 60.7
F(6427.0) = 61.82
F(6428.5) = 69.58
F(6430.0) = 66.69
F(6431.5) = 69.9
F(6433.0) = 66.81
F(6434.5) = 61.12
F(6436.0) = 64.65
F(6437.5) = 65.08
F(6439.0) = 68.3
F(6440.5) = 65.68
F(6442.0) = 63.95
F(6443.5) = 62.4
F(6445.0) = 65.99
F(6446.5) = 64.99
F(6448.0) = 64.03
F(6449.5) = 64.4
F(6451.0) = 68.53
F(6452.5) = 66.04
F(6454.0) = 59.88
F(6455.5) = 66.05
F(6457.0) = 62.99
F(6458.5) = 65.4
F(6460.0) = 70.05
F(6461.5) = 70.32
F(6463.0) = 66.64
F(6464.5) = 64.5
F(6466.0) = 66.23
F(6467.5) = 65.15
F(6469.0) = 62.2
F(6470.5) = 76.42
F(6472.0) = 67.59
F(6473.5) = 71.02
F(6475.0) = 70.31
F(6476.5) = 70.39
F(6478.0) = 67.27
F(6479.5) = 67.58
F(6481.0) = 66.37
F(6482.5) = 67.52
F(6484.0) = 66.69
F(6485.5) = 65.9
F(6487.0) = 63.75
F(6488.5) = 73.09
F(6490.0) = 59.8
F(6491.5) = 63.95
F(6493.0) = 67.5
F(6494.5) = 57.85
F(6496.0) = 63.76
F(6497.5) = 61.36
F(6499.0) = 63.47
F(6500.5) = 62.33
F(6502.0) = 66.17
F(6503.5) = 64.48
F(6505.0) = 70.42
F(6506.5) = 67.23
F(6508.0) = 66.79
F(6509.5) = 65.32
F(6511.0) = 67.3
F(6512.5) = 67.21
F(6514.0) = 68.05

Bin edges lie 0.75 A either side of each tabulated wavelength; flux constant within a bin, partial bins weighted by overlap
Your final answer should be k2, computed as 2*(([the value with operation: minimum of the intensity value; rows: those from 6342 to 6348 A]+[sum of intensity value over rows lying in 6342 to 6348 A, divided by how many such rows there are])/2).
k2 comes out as 126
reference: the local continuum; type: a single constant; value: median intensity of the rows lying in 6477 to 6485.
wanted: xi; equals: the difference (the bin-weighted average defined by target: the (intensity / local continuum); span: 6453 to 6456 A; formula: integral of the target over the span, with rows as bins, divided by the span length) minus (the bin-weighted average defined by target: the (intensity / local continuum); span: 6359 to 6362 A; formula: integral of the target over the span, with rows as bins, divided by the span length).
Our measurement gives -0.019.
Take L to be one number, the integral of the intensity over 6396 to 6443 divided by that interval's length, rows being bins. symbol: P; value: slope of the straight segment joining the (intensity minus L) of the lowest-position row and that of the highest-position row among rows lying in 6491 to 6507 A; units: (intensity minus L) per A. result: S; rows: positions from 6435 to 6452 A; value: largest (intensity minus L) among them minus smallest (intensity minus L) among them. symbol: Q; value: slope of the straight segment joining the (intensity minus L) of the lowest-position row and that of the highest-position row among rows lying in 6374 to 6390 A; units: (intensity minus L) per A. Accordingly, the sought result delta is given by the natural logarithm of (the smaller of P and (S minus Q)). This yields -1.52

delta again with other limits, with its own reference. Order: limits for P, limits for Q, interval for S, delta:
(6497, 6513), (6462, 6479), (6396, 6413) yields -0.94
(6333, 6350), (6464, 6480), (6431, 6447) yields -2.91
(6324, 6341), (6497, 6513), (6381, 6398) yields -2.64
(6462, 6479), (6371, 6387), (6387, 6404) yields -3.17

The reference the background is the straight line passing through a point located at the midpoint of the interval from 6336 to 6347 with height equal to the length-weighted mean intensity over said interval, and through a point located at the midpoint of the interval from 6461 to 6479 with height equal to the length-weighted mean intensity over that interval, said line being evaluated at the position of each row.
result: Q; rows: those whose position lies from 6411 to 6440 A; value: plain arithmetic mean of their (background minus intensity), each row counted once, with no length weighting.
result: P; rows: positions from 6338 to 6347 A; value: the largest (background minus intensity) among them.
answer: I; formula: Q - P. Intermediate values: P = 1.2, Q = 0.8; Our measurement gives 0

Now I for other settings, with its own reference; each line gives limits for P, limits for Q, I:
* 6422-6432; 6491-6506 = 0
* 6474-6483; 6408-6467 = -1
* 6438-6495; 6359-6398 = -12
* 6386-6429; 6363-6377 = -8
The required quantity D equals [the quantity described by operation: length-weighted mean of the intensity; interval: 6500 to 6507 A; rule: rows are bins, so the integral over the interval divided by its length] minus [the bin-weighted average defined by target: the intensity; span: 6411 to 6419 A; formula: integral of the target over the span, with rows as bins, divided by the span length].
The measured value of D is 0.4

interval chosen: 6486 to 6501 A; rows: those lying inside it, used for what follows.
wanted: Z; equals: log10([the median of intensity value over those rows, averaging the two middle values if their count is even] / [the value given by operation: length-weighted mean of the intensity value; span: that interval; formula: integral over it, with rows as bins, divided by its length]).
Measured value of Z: -0.001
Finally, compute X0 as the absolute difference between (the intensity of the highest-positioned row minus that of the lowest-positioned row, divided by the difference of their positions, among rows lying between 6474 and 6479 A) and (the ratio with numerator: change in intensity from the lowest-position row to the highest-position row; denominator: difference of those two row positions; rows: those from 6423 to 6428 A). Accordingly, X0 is 0.9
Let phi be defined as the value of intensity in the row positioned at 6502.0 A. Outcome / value 66.17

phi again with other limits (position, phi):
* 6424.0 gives 67.57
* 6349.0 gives 63.83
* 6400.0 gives 69.53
